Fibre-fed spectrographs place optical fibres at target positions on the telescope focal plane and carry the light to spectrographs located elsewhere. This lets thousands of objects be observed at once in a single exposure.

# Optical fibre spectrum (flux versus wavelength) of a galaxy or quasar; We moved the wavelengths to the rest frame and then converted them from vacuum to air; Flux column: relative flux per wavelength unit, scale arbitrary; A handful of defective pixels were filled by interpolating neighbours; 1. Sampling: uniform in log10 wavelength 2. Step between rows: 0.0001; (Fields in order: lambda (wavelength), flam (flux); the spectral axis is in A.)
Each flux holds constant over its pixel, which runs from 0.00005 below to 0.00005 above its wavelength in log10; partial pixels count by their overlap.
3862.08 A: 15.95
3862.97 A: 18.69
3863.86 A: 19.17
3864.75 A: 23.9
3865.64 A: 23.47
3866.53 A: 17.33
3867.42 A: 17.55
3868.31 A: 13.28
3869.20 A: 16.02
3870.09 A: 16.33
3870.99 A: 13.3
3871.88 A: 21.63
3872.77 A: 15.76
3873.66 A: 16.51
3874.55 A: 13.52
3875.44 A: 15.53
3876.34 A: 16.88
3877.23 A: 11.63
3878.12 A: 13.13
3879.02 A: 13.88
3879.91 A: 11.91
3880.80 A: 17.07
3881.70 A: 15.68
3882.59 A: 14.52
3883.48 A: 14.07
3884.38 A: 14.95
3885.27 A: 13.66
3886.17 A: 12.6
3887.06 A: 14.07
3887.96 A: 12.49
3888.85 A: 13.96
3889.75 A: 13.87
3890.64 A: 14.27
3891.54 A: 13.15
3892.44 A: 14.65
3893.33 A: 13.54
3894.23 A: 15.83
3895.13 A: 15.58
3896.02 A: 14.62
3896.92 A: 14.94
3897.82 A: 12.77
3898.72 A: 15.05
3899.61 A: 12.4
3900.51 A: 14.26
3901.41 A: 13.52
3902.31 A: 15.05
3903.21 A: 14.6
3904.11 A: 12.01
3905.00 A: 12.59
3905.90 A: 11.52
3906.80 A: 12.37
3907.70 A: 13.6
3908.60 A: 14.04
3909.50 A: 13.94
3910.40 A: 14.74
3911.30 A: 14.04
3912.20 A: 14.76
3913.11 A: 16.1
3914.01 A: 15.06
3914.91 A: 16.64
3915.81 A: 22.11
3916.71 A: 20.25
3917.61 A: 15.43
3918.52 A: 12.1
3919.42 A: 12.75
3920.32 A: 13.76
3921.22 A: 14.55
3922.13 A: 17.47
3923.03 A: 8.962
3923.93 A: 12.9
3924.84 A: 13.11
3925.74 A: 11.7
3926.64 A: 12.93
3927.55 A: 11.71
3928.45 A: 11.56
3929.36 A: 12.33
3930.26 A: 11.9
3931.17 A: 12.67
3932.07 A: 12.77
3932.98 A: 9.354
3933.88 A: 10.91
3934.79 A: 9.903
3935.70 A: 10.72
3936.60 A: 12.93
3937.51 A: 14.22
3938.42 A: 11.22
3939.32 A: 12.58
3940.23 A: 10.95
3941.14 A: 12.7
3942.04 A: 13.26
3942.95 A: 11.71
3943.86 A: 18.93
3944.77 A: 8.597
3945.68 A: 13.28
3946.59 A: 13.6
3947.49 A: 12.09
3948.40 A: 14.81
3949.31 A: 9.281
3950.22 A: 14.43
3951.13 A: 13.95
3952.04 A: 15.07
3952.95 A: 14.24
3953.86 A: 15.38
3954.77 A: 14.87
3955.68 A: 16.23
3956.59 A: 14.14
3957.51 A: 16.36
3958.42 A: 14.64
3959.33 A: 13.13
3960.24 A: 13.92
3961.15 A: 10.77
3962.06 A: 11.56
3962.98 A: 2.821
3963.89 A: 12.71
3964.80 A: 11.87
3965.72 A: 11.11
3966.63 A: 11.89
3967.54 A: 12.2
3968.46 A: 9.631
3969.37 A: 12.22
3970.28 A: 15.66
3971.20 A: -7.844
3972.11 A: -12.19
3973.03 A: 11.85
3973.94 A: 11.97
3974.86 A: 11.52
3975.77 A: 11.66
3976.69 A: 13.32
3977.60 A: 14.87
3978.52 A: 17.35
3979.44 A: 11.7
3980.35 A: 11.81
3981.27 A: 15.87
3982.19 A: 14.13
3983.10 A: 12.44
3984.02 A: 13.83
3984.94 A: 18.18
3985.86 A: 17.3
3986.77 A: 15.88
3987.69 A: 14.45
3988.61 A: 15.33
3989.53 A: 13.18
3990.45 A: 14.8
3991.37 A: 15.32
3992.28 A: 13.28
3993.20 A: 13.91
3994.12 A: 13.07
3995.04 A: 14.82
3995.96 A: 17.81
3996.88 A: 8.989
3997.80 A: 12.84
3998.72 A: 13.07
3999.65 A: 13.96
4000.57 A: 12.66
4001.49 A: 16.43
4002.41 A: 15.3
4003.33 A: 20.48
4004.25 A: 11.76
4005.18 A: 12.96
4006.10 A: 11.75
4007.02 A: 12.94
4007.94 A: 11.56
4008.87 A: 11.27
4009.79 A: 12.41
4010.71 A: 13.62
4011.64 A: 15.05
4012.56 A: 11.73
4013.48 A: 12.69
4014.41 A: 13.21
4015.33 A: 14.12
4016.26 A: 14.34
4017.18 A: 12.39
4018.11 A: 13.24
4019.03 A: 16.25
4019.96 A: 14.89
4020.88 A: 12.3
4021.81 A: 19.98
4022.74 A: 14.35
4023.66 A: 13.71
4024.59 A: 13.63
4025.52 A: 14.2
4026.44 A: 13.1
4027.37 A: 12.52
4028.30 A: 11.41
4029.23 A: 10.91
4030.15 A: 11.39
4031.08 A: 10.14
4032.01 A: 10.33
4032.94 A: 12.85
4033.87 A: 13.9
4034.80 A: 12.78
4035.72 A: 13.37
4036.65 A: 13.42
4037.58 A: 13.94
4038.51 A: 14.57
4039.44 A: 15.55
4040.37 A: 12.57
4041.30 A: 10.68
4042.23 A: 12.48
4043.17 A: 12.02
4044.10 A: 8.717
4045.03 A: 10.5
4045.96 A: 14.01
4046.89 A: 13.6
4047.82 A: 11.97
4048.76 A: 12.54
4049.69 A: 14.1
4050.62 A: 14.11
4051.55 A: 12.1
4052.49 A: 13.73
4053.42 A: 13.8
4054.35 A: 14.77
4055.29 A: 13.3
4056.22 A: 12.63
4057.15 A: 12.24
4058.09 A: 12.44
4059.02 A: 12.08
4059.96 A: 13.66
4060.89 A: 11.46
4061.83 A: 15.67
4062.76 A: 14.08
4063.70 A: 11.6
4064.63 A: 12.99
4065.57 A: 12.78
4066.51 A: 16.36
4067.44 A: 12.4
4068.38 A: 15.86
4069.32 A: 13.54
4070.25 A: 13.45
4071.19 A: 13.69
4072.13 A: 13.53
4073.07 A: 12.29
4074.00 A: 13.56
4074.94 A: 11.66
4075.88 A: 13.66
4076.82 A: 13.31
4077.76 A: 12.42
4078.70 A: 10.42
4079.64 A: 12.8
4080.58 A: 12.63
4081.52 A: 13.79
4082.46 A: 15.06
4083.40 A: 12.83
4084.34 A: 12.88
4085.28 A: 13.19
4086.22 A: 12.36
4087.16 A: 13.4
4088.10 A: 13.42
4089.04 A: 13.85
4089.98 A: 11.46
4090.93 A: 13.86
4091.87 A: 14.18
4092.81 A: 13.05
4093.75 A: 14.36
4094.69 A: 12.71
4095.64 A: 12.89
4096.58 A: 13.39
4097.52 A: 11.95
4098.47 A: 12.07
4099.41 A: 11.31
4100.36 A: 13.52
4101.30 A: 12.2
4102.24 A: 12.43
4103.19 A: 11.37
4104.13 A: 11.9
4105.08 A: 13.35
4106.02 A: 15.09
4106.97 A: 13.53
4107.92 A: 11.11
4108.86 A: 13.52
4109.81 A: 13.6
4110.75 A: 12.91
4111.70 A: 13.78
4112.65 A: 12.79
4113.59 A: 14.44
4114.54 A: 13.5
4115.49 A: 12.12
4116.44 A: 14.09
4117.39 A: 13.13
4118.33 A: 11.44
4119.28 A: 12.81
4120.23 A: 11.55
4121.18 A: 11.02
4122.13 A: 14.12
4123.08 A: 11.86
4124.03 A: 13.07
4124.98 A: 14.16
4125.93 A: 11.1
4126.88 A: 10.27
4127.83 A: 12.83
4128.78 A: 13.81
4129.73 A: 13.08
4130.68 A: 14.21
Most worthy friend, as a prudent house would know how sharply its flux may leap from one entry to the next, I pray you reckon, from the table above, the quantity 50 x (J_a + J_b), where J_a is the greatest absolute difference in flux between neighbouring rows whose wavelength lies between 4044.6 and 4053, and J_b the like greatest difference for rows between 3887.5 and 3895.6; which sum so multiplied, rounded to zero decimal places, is 290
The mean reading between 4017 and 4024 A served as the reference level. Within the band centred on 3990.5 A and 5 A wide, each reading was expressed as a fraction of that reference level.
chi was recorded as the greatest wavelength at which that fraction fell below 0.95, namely 3992.28 A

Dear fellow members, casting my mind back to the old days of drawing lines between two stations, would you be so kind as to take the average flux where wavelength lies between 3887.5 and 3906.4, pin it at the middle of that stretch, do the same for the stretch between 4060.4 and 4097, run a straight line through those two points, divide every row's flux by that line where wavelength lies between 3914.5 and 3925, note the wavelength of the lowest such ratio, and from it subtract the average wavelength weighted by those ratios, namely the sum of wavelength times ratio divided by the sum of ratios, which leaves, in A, 3.6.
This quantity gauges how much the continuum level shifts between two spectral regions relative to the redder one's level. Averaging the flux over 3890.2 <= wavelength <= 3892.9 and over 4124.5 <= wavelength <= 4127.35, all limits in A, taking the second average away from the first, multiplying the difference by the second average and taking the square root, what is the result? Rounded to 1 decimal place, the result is 5.1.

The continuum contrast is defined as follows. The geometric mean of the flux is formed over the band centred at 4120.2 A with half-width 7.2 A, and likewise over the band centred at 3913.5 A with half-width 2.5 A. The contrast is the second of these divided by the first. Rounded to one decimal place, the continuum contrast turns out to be 1.3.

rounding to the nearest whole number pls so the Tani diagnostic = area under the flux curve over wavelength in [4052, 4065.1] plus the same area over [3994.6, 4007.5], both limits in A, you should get 353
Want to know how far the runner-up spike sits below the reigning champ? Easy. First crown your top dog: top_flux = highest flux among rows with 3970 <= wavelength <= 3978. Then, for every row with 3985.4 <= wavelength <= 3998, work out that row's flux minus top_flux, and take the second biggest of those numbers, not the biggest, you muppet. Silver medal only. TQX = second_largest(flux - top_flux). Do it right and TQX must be 1.6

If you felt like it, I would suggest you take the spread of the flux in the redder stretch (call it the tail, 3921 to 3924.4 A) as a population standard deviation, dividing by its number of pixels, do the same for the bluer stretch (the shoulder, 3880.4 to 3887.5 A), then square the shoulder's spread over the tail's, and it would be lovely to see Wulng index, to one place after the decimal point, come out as 0.2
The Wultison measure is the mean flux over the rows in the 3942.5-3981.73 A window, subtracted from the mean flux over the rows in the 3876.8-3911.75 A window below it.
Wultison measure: 1.9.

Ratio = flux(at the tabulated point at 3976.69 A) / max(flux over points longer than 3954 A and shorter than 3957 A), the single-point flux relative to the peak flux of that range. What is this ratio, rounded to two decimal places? 0.82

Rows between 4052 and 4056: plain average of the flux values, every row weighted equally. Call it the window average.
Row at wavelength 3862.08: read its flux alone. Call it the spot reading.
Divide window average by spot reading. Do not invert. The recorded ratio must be 0.87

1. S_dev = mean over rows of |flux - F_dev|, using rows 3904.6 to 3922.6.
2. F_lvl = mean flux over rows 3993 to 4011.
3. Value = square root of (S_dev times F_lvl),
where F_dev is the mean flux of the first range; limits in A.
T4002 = 5.1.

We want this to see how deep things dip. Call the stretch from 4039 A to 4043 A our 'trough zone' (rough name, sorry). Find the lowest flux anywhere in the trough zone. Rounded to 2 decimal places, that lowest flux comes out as 10.68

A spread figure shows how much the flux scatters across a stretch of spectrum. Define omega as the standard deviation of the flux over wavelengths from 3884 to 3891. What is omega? 0.8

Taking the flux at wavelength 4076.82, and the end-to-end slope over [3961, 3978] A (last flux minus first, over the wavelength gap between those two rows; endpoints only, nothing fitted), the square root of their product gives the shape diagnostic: 1.8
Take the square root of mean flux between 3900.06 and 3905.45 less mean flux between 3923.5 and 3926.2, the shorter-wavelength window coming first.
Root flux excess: 1.0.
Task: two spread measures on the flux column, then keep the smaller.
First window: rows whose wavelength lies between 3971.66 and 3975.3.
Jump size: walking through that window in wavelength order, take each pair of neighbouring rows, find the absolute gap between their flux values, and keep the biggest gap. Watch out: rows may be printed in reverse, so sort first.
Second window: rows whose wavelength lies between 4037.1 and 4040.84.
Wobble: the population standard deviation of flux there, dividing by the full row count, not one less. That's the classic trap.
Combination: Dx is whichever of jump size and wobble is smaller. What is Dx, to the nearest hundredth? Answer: 1.08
